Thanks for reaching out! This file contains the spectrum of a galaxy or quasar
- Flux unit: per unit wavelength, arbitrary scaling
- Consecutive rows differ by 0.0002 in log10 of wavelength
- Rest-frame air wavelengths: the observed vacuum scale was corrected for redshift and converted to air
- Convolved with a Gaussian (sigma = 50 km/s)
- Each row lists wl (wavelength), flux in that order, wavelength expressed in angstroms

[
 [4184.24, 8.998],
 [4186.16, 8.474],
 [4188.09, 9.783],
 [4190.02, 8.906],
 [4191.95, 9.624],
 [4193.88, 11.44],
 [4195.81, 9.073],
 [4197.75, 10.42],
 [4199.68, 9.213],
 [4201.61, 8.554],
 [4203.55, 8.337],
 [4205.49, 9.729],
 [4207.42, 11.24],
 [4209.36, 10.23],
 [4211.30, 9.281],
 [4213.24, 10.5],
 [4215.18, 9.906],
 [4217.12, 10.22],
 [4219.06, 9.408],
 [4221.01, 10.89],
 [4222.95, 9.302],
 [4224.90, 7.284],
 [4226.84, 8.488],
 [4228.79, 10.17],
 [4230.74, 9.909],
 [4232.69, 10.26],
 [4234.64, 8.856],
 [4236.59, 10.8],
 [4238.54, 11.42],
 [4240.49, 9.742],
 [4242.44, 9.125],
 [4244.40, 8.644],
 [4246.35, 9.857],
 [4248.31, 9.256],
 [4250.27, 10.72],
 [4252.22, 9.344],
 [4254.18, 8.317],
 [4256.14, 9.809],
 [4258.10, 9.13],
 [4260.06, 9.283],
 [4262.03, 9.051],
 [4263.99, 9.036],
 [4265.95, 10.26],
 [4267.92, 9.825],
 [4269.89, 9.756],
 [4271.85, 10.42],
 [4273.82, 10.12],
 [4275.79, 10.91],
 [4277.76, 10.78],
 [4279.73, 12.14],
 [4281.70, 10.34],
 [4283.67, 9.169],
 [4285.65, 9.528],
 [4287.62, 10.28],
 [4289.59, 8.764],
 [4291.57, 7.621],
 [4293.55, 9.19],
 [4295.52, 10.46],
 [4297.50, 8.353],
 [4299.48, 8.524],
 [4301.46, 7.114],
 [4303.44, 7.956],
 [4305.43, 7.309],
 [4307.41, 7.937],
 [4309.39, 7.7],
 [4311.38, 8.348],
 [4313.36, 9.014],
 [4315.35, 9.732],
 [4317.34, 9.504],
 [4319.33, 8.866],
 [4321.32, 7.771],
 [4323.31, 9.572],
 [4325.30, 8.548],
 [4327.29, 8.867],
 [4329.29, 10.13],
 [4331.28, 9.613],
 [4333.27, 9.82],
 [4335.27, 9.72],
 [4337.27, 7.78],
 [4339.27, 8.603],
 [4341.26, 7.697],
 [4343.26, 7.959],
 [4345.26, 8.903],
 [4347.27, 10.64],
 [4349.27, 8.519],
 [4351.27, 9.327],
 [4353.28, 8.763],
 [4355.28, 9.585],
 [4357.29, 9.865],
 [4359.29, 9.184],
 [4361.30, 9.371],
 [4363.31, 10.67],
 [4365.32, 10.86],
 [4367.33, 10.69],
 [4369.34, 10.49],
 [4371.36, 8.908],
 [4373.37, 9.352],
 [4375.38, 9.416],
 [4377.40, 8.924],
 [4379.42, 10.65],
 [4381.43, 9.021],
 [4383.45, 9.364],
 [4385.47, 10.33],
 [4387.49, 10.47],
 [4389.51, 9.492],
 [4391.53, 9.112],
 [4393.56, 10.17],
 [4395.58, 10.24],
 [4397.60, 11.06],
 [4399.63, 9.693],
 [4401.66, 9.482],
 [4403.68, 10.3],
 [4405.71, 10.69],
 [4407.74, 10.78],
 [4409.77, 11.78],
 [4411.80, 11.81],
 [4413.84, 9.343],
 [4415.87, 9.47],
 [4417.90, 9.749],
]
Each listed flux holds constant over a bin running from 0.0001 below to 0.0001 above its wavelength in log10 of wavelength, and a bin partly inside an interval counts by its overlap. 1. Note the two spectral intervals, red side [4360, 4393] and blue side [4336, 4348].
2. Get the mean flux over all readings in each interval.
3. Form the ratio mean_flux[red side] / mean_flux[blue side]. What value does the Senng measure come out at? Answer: 1.14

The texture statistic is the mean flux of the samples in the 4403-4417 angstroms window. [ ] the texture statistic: 10.6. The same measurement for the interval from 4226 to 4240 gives 10.0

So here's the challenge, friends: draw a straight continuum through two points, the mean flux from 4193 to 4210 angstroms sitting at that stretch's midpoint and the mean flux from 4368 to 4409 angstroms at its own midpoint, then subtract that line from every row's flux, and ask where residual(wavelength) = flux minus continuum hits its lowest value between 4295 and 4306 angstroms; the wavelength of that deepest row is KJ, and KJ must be 4301.46 angstroms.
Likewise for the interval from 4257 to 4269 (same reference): 4263.99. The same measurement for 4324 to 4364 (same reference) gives 4341.26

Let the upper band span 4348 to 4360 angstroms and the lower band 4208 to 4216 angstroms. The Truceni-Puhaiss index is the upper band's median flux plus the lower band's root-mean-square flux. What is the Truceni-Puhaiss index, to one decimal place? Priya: 19.2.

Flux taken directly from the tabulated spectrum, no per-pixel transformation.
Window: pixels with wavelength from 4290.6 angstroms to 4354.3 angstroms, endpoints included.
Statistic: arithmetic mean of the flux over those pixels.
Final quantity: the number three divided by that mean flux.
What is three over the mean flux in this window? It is 0.34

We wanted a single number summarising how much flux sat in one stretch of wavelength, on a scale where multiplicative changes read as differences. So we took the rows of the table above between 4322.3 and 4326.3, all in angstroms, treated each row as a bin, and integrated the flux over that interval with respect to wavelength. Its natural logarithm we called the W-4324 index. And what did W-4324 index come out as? 3.59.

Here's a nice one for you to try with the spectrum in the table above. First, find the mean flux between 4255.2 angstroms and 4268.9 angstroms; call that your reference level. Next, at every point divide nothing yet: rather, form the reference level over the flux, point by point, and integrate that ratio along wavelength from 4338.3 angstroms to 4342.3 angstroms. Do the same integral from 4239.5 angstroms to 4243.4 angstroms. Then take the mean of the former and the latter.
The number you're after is 4.30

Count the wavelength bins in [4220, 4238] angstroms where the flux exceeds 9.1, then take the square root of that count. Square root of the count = 2.4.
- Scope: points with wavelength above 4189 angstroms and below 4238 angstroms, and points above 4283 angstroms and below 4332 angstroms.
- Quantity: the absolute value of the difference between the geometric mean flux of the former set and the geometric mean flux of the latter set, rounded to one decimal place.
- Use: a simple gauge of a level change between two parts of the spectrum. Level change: 0.9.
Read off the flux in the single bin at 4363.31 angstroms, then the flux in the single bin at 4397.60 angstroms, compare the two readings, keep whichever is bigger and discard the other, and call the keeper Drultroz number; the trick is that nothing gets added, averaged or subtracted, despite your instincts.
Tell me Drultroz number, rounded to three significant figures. 11.1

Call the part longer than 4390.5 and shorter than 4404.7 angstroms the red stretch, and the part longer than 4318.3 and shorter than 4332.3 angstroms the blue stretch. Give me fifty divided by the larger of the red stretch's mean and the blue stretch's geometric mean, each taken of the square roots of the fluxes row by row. 15.8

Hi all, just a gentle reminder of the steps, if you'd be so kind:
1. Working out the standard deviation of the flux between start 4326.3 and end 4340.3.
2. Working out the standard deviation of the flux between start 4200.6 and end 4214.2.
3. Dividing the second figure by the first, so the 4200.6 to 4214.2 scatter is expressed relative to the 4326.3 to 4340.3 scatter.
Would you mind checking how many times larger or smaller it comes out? 1.3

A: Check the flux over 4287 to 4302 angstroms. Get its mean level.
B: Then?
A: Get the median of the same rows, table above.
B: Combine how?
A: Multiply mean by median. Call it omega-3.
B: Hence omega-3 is 76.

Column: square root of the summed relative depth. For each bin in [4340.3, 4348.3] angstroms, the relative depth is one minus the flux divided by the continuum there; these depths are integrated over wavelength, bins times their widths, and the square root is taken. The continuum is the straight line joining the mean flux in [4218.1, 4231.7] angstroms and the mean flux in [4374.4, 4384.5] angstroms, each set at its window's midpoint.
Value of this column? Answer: 0.74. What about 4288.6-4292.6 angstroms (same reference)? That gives 0.71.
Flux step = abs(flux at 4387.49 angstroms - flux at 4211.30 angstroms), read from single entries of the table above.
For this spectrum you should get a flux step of 1.2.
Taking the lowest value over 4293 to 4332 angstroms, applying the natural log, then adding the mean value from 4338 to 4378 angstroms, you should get 11.3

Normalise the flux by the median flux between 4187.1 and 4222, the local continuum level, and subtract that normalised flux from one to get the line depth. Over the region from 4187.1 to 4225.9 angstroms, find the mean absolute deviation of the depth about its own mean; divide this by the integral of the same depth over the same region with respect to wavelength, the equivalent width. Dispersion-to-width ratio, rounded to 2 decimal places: 0.22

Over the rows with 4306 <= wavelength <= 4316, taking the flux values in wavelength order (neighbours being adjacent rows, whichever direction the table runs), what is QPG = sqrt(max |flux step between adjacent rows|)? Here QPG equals 0.8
